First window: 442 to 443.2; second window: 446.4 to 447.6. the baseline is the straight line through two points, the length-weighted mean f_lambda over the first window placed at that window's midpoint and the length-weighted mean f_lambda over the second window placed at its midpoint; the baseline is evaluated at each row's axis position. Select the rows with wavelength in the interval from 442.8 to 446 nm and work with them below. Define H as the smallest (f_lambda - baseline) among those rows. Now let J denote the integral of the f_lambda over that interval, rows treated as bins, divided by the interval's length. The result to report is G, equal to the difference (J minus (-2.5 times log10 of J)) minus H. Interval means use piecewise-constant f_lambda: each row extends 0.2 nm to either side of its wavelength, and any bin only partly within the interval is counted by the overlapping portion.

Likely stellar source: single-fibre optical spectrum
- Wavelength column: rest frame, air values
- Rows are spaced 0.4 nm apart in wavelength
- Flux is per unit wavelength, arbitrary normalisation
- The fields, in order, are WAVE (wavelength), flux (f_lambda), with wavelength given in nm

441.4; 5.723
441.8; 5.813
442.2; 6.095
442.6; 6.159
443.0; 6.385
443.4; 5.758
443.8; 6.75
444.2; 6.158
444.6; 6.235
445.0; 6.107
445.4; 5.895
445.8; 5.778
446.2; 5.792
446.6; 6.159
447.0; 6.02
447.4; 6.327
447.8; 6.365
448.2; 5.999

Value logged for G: 8.55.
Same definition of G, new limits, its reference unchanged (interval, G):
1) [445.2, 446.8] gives 8.24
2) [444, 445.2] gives 8.22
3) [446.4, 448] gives 8.35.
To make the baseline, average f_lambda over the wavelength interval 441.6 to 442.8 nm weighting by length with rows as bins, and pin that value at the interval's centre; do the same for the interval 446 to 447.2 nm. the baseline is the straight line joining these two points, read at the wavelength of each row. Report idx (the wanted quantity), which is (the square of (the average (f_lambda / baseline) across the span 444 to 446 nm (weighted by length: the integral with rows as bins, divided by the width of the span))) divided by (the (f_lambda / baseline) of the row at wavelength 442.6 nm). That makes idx 0.99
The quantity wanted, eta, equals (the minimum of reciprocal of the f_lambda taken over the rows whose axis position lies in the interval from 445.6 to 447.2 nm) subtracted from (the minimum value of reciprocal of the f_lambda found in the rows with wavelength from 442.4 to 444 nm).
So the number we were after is -0.0142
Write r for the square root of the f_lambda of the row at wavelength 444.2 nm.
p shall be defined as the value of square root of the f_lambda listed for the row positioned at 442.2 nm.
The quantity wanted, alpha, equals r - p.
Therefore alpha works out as 0.013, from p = 2.47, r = 2.48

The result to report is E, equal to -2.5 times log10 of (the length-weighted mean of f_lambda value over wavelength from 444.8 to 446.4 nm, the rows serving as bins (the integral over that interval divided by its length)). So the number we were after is -1.93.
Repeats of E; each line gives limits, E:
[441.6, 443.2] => -1.97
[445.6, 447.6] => -1.95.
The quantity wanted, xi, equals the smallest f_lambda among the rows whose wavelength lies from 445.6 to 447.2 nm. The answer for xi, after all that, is 5.778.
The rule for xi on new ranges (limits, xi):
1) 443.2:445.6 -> 5.758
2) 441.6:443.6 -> 5.758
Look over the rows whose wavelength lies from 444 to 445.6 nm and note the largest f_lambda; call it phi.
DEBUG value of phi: 6.235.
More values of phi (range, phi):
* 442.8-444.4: 6.75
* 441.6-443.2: 6.385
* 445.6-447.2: 6.159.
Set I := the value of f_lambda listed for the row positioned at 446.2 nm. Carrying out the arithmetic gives 5.792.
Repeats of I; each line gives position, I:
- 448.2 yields 5.999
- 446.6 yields 6.159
